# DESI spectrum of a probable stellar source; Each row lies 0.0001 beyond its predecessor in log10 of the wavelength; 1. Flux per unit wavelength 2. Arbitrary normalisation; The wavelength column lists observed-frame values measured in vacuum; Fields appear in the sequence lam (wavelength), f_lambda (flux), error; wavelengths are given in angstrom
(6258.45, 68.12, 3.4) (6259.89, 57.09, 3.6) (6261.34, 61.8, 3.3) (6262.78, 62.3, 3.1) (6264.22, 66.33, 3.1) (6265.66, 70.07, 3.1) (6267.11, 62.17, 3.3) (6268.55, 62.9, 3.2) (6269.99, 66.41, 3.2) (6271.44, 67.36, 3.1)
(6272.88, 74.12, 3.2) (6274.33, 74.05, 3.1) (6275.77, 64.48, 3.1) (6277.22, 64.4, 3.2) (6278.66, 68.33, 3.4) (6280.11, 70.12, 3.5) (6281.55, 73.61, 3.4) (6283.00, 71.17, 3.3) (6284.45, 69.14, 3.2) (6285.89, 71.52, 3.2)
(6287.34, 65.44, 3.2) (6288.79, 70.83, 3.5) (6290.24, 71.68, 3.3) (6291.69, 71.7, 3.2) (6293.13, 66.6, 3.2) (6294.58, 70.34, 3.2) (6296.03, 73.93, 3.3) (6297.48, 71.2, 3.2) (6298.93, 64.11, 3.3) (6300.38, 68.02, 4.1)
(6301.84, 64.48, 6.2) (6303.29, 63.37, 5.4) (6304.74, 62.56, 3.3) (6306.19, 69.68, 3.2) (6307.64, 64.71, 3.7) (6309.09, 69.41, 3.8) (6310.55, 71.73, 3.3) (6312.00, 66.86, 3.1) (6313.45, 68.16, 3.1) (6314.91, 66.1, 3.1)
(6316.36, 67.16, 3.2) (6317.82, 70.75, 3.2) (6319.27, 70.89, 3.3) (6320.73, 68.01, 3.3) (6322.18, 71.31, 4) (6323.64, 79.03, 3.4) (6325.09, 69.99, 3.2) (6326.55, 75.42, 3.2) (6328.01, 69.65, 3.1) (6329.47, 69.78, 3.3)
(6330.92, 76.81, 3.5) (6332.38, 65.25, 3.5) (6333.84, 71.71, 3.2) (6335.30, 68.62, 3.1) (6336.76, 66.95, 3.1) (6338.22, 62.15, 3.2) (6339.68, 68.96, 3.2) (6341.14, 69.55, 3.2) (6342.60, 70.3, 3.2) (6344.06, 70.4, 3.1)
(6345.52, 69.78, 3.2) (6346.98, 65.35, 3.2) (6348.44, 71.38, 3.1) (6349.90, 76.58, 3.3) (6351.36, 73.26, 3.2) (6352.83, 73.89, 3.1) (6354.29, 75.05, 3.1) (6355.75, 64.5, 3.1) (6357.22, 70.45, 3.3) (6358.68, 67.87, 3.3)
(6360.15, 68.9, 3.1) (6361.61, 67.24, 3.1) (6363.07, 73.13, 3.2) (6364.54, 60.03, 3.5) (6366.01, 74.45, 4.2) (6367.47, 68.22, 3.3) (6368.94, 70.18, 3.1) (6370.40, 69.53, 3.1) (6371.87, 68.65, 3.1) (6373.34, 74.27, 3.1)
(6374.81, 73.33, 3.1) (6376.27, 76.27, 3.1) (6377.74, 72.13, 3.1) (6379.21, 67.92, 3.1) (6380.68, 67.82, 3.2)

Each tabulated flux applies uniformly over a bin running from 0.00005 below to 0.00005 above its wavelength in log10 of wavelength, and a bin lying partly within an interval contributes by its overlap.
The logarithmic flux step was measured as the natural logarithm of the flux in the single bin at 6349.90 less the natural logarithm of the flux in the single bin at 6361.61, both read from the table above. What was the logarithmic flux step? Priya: 0.13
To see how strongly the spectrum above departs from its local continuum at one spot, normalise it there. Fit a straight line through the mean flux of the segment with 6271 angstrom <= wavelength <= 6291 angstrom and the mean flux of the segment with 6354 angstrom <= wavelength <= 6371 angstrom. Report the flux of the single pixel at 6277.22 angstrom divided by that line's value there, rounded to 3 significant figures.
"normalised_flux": 0.923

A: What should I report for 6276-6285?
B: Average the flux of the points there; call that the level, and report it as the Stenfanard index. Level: 69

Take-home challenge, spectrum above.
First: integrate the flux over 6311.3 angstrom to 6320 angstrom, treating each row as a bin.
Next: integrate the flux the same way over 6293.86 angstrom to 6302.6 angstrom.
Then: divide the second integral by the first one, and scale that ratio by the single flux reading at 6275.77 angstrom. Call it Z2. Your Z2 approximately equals 65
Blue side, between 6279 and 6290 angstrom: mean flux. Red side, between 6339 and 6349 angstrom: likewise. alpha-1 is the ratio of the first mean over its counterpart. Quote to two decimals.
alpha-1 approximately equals 1.01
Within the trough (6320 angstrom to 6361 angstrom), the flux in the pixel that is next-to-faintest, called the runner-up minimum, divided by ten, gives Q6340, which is 6.45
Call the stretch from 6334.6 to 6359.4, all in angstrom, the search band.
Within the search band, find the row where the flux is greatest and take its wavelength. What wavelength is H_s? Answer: 6349.90 angstrom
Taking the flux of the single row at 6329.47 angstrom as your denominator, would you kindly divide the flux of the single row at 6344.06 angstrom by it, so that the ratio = 1.01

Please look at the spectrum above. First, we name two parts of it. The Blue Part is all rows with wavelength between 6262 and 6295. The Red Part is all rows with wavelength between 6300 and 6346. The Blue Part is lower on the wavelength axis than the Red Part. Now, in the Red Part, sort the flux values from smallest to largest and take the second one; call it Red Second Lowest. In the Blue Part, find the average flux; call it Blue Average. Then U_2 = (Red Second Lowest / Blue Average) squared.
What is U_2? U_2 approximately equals 0.83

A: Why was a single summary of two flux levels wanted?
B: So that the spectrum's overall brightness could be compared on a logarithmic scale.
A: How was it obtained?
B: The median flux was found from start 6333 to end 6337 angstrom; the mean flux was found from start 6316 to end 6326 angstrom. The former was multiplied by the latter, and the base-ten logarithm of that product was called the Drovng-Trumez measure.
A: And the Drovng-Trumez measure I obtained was 3.69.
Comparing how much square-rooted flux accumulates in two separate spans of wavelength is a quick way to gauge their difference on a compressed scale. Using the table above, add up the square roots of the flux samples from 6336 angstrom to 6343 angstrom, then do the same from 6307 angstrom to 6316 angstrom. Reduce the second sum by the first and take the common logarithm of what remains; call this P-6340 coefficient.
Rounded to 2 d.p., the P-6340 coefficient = 0.92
